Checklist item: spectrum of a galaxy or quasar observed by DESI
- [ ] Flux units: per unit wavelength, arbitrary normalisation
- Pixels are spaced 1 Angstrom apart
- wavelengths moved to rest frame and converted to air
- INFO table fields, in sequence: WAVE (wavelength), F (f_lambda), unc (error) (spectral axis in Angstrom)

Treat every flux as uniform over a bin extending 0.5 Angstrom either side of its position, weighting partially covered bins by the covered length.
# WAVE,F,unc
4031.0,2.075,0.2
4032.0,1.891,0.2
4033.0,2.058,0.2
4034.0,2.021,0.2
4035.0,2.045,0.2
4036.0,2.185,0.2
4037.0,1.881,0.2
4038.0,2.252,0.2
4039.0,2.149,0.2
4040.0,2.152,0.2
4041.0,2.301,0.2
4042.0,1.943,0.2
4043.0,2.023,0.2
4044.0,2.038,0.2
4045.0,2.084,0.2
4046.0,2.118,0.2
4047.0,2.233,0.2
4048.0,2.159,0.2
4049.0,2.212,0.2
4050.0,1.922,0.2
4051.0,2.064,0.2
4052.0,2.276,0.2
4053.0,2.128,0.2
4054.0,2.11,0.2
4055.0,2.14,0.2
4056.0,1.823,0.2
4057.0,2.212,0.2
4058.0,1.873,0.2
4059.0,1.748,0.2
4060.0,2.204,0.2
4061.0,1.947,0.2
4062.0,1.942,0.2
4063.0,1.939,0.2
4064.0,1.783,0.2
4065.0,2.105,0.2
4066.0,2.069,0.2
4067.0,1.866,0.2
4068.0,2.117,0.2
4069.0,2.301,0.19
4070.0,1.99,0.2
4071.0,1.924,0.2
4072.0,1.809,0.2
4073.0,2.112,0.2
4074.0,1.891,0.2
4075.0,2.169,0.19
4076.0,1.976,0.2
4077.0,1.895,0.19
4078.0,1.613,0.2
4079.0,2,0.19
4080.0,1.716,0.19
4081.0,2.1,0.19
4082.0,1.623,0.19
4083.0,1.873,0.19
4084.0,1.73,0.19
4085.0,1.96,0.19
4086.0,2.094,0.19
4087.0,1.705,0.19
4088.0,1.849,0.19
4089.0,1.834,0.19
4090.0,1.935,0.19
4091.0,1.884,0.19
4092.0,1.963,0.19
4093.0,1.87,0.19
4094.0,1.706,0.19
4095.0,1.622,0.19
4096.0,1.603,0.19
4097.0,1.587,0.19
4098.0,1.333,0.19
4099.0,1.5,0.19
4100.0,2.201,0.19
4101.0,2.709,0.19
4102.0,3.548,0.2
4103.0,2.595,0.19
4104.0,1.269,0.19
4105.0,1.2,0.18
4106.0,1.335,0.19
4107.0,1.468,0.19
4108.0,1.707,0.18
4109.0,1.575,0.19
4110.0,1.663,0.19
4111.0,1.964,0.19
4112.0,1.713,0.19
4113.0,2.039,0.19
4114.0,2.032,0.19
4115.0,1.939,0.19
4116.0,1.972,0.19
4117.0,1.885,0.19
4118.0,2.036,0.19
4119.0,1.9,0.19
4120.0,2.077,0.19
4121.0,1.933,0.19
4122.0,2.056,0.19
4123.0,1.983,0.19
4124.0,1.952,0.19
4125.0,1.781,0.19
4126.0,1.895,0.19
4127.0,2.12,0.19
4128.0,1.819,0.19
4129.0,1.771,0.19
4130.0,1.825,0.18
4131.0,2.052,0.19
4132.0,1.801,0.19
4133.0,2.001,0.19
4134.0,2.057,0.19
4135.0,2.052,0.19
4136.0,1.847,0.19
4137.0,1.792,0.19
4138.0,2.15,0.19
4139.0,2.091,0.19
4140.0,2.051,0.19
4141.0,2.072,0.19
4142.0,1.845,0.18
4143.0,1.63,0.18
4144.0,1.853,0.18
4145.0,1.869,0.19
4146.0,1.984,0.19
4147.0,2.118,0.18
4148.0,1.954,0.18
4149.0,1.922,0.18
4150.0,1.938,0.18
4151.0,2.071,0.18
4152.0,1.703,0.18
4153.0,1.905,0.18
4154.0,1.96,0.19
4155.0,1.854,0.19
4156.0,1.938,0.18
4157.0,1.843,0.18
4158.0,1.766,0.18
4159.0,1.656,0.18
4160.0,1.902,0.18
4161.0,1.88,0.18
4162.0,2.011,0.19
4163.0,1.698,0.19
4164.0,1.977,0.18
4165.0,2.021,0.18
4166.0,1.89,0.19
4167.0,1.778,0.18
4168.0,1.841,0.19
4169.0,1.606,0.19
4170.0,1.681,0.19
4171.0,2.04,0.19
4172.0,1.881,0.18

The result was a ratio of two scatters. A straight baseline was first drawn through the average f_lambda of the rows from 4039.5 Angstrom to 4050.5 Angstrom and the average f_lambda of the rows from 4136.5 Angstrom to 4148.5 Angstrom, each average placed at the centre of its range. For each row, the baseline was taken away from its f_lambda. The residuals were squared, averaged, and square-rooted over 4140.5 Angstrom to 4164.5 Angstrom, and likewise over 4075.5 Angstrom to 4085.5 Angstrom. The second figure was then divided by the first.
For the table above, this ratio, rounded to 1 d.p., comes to 1.9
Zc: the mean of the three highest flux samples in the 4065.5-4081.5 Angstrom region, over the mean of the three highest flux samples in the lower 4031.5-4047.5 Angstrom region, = 0.97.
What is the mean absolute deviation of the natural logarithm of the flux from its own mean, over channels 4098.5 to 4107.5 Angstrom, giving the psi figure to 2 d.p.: 0.35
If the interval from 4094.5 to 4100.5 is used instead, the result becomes 0.10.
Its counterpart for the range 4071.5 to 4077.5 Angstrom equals 0.06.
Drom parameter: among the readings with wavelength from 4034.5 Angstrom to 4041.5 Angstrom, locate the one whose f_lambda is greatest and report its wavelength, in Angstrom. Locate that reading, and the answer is 4041.0 Angstrom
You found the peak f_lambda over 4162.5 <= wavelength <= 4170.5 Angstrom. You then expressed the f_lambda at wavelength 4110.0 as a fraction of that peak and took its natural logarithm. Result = -0.19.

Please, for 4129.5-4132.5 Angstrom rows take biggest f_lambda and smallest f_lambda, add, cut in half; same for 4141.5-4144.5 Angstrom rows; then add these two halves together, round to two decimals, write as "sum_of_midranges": 3.67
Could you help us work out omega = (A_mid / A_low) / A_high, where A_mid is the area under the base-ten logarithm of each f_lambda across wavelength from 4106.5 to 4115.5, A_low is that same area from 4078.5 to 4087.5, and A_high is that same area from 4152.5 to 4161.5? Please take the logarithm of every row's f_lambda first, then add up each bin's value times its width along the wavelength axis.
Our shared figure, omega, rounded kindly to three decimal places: 0.385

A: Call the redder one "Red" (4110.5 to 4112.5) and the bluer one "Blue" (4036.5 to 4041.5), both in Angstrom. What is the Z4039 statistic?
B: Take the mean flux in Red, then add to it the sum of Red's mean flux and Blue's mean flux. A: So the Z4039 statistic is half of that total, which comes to 2.91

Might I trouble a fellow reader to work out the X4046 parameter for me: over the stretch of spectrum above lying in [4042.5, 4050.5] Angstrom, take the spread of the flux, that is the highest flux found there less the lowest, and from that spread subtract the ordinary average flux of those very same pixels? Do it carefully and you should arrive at -1.79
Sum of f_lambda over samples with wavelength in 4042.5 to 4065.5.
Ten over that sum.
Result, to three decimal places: 0.212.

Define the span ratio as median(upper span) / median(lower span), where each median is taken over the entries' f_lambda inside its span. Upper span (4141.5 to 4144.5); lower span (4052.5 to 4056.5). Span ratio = 0.87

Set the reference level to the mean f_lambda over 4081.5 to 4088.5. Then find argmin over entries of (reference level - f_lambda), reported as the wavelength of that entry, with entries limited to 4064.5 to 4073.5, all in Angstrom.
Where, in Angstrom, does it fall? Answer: 4069.0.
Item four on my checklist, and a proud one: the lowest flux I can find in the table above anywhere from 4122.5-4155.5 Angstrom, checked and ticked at 1.63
